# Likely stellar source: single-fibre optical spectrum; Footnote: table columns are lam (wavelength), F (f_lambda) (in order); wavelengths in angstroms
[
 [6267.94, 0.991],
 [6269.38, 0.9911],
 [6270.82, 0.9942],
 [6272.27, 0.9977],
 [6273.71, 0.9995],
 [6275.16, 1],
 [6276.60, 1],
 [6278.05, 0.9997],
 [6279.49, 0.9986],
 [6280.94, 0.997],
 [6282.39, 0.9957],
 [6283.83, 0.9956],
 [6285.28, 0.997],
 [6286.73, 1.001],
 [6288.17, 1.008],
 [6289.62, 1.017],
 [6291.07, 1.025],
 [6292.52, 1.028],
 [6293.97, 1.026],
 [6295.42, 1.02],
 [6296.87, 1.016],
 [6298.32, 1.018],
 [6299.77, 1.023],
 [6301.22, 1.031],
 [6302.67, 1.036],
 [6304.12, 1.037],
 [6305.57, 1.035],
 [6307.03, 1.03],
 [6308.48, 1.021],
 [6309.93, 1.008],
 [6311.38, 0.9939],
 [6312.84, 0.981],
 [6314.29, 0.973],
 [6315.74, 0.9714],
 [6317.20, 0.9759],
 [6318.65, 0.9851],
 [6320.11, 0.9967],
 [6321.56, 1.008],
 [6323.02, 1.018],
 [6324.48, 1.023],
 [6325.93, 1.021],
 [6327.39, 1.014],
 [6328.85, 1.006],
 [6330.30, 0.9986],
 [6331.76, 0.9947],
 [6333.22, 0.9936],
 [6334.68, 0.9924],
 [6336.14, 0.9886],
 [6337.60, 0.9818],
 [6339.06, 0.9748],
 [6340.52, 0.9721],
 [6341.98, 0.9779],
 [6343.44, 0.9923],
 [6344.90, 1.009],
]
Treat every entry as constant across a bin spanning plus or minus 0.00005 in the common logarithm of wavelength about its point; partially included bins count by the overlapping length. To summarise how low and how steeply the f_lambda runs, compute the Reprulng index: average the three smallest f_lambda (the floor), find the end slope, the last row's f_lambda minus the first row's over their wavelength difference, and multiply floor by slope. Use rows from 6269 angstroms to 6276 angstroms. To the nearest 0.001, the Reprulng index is 0.002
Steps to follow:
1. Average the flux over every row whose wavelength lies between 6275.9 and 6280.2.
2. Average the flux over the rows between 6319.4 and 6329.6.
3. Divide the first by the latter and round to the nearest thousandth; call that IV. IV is 0.987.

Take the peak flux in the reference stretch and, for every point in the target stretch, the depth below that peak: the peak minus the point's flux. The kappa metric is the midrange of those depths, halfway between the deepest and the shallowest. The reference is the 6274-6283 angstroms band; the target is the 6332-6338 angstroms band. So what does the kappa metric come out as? 0.012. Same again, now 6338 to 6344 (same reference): 0.018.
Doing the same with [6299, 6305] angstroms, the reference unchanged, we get -0.030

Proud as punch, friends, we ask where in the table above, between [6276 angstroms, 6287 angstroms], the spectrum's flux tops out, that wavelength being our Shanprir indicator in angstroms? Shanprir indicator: 6286.73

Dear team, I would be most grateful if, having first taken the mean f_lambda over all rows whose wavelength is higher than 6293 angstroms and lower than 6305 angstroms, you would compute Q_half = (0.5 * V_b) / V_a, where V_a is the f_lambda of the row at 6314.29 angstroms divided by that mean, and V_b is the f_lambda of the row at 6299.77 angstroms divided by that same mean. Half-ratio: 0.526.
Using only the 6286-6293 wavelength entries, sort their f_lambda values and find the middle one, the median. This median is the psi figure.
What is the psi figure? 1.017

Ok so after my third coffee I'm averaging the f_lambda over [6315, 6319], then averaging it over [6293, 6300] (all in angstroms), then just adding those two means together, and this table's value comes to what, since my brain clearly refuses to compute 2.00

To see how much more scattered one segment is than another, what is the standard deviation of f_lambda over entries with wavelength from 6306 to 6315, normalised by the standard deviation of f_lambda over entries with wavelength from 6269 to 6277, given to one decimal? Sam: 6.1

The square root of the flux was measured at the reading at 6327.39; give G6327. 1.01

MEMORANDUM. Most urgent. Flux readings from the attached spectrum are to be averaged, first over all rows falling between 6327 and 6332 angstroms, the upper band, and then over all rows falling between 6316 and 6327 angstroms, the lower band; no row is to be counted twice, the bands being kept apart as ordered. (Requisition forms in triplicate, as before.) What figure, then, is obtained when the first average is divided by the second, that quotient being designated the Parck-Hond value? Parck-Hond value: 1.00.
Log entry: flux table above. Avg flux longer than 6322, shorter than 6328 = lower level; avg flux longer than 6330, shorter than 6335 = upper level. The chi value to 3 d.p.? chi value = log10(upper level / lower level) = -0.010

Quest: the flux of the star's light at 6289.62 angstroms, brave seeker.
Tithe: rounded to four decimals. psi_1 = 1.0170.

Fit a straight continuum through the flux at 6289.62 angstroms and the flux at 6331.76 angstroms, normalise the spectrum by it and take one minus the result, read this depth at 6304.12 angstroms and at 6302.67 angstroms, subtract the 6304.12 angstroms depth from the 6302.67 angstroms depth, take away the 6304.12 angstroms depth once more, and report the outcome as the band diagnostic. 0.029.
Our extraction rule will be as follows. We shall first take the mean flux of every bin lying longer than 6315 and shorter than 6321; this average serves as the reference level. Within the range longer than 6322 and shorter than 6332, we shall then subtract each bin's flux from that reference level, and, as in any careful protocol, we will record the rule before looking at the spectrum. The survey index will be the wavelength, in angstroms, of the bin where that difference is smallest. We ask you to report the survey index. 6324.48 angstroms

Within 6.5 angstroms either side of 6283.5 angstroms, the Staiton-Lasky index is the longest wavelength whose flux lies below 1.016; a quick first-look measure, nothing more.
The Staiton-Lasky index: 6288.17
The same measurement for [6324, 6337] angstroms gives 6336.14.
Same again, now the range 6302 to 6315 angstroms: 6314.29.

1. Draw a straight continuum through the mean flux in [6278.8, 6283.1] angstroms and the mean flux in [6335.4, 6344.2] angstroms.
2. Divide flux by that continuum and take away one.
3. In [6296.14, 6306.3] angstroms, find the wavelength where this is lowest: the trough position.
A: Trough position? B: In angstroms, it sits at 6296.87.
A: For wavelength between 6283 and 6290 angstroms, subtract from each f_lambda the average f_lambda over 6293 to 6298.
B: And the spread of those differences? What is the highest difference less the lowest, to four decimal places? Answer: 0.0214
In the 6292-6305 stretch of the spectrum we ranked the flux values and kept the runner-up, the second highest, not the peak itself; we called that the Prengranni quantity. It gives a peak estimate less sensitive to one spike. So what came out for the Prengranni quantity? 1.036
